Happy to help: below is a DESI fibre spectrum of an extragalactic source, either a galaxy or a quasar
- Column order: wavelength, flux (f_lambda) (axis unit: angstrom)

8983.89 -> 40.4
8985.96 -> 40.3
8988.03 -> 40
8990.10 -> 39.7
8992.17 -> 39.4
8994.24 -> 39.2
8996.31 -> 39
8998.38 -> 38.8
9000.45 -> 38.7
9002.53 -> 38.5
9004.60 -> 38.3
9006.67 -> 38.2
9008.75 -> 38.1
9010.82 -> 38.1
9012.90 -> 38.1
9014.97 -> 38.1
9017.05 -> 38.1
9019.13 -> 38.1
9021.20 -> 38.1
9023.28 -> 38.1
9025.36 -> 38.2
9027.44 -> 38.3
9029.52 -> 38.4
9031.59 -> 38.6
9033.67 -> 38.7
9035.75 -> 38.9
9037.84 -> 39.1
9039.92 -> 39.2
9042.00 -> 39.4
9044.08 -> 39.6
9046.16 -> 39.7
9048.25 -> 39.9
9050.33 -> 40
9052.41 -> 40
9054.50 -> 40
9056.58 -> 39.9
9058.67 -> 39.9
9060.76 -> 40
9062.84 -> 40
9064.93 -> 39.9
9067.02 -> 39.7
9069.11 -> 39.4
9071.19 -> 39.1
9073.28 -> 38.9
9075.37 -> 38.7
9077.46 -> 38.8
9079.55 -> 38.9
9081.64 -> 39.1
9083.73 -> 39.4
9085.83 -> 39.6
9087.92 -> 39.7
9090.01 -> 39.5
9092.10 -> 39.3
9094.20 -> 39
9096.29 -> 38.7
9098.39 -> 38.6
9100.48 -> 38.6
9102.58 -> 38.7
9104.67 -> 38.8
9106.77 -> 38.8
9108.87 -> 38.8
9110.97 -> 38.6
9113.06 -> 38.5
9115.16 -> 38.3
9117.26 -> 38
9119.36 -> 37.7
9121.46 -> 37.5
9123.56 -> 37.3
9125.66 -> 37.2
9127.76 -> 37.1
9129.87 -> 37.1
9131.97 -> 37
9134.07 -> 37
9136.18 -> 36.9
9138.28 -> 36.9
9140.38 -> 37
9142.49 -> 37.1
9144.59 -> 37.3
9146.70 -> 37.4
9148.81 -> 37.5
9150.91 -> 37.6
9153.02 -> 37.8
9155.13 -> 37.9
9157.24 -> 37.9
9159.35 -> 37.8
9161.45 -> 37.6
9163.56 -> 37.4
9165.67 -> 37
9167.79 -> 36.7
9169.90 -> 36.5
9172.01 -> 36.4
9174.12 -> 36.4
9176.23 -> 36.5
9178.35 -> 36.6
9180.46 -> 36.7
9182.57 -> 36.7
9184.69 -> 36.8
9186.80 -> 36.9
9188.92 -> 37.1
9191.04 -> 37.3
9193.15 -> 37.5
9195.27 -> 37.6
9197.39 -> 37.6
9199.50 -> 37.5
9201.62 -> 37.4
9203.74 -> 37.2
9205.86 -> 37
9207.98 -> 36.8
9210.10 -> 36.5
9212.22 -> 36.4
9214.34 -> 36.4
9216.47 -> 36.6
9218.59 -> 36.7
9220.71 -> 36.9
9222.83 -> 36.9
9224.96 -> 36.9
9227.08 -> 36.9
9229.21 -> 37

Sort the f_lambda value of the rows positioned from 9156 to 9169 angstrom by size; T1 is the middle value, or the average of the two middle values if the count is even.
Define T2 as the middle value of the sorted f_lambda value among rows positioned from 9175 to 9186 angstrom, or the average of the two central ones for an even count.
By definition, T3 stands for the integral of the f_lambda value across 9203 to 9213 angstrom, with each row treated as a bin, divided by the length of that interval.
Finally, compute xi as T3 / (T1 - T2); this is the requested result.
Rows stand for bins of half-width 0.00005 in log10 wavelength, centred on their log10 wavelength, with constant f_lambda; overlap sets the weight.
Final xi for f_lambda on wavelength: 46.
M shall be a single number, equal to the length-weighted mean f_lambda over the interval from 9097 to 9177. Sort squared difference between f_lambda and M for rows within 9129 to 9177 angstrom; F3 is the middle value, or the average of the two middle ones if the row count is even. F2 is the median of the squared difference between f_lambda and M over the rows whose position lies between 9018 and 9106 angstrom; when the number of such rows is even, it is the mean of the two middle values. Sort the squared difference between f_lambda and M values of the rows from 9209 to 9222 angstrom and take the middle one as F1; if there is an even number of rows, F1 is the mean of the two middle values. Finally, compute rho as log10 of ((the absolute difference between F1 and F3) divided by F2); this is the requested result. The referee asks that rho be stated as -0.5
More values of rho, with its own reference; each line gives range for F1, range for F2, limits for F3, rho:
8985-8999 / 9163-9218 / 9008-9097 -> 0.2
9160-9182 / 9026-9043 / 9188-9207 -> -0.3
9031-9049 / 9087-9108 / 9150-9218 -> 0.2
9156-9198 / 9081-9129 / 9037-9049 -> 0.4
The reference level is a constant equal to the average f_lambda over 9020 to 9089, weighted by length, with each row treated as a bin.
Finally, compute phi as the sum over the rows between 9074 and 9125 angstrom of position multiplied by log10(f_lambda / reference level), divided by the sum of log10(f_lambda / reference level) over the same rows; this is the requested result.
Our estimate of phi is 9111.9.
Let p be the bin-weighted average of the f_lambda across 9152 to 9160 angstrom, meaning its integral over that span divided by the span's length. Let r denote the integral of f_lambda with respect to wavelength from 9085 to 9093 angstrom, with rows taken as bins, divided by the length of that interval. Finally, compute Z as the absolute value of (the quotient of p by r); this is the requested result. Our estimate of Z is 0.96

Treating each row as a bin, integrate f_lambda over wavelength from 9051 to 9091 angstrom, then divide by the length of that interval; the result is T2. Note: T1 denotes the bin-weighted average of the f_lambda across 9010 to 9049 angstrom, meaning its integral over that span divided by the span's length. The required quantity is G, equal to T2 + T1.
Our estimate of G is 78.2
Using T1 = 38.7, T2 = 39.5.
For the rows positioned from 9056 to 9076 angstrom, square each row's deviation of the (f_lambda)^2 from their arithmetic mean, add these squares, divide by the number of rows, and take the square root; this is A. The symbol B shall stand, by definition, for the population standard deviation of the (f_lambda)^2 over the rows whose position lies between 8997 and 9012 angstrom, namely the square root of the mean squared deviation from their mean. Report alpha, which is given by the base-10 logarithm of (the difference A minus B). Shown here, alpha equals 1.2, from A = 37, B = 20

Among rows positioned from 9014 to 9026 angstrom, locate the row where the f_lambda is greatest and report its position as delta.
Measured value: 9025.36 angstrom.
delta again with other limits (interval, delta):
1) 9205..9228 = 9205.86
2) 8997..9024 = 8998.38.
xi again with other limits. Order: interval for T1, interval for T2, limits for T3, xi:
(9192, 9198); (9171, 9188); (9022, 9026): 40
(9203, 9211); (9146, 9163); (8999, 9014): -48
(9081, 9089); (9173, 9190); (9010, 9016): 14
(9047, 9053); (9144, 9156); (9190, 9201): 15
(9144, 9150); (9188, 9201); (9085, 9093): -396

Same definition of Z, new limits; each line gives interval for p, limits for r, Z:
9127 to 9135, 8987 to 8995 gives 0.94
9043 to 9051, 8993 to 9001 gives 1.02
